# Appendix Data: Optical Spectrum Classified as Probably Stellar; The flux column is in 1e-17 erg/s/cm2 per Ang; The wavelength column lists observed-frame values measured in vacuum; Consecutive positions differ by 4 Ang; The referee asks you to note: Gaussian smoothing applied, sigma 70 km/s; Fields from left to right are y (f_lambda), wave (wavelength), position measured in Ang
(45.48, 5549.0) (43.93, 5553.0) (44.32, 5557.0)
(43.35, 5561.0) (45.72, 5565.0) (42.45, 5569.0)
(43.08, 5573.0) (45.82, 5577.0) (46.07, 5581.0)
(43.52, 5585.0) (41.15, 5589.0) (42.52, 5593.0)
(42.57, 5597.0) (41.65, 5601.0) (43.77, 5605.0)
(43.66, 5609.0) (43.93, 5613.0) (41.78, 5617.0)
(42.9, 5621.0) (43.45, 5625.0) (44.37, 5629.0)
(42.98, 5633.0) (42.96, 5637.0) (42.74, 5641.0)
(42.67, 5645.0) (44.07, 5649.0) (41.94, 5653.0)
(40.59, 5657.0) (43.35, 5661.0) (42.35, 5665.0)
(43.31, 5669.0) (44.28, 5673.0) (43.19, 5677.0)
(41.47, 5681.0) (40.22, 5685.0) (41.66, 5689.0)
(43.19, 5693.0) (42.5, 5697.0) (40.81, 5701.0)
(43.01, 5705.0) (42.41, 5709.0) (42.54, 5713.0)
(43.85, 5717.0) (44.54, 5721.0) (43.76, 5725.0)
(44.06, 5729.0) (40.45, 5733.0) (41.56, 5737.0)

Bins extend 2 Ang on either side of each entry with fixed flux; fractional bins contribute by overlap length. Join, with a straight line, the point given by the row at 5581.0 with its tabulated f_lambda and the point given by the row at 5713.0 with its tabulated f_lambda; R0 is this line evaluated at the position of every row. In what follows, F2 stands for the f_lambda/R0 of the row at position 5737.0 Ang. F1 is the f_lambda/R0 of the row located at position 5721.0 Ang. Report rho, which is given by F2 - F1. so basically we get -0.060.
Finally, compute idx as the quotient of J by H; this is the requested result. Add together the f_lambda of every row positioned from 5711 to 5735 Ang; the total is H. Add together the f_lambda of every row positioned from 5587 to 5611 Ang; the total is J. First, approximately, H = 259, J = 255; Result 0.99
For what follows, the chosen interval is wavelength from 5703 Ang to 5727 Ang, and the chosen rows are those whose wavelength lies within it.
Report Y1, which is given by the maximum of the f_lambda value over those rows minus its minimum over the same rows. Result 2.1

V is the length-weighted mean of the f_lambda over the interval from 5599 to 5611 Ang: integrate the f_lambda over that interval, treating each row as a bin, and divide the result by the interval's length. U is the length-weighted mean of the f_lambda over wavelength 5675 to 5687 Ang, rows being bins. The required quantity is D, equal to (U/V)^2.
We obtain 0.94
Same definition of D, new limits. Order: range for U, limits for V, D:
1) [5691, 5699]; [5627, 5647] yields 0.99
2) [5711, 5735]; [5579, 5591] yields 0.98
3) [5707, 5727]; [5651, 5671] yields 1.05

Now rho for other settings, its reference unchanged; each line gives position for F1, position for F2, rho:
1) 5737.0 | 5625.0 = -0.024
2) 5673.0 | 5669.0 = -0.025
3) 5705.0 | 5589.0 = -0.109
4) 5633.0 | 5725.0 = 0.075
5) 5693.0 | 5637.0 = -0.039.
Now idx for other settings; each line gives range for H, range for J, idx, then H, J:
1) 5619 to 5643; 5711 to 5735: 1.00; 259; 259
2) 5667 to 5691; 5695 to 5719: 1.00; 254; 255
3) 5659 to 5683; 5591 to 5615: 1.00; 258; 258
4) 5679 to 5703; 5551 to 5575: 1.05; 250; 263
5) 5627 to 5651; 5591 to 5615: 0.99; 260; 258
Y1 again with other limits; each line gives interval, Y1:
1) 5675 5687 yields 3.0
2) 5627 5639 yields 1.4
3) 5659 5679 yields 1.9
